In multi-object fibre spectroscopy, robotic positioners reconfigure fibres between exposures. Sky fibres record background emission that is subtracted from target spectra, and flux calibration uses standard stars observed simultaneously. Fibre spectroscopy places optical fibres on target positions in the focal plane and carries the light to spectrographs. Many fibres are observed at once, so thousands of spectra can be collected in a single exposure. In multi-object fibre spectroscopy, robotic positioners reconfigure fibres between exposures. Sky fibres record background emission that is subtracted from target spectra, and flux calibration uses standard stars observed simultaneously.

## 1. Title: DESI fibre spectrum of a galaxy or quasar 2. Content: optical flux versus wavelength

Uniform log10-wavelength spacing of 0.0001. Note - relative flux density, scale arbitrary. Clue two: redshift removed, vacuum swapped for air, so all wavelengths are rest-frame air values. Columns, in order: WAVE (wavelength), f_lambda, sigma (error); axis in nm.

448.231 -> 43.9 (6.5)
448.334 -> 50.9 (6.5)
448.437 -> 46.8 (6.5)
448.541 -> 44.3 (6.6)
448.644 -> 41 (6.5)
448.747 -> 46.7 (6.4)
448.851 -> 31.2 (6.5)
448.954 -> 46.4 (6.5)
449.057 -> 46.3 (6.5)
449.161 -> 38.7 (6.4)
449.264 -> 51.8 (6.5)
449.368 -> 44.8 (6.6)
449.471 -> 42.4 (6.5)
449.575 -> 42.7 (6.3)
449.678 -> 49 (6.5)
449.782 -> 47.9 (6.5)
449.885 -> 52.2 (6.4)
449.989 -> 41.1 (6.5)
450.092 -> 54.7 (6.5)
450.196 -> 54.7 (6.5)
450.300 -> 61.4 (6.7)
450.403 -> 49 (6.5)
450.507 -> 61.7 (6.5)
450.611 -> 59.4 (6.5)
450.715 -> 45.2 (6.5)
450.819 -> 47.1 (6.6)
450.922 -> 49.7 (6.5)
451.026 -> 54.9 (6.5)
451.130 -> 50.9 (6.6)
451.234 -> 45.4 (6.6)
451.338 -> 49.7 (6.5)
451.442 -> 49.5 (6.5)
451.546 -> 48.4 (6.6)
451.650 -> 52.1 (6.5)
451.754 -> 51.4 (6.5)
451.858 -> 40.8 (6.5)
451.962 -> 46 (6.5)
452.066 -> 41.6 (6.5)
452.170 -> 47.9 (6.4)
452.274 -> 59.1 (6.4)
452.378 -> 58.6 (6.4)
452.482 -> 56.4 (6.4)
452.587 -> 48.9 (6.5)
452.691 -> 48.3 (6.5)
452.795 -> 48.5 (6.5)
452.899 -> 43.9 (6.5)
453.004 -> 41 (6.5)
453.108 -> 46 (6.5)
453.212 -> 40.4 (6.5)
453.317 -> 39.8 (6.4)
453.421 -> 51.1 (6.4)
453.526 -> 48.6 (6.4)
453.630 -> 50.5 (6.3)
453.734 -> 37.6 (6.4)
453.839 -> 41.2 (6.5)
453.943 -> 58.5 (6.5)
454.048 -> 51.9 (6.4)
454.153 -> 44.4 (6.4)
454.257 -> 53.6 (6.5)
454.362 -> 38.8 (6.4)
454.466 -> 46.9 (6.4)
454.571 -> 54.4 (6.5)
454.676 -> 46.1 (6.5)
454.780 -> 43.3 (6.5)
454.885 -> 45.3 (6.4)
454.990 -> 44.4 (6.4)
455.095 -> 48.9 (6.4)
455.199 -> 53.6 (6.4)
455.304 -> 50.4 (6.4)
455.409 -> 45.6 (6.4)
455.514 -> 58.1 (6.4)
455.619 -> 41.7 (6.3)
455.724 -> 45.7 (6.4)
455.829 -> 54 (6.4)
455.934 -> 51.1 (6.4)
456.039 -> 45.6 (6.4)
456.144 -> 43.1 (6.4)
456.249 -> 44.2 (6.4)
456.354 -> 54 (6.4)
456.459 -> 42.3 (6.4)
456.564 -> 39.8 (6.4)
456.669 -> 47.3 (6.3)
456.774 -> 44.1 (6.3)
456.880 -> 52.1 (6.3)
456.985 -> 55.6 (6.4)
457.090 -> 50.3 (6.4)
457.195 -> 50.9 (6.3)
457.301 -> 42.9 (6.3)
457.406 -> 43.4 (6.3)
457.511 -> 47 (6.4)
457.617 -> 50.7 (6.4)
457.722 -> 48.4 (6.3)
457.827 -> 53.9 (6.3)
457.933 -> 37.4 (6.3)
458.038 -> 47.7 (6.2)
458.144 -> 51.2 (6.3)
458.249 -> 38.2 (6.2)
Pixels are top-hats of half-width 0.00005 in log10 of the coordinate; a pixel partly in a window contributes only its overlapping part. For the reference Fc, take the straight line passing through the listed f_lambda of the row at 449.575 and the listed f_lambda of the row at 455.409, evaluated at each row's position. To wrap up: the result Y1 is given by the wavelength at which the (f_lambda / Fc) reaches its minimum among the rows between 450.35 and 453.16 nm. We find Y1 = 453.004 nm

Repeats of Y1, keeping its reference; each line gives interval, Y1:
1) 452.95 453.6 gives 453.317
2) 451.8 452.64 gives 451.858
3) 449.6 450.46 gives 449.989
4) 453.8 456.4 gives 454.362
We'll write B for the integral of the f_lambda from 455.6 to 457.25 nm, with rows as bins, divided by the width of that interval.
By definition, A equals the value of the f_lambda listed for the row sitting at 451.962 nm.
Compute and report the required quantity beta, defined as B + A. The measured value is 94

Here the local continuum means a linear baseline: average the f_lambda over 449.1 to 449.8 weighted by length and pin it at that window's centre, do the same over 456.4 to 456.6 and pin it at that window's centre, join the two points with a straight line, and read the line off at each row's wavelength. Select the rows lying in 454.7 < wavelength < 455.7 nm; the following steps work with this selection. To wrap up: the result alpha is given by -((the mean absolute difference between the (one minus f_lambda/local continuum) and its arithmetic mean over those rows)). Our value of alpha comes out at -0.103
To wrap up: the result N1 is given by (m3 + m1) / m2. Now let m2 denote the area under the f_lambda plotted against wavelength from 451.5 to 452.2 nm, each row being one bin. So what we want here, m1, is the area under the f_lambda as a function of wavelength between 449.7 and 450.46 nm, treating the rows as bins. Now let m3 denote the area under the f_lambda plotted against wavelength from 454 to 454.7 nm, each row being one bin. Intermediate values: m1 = 39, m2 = 32.8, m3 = 33.6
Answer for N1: 2.22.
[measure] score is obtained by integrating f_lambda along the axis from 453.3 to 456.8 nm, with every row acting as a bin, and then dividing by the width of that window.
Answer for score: 47.3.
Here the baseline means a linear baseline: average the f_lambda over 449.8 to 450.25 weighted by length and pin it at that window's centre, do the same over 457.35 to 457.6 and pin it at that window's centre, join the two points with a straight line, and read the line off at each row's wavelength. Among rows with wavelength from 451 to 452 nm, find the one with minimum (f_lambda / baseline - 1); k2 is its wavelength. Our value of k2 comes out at 451.858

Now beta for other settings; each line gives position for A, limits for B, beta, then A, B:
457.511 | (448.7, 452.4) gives 96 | 47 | 48.8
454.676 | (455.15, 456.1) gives 96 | 46.1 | 49.4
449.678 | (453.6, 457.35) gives 97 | 49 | 47.7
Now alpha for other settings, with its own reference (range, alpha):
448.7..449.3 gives -0.126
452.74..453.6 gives -0.085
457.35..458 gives -0.104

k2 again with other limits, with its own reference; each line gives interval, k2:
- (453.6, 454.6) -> 453.734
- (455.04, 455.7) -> 455.619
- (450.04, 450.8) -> 450.715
